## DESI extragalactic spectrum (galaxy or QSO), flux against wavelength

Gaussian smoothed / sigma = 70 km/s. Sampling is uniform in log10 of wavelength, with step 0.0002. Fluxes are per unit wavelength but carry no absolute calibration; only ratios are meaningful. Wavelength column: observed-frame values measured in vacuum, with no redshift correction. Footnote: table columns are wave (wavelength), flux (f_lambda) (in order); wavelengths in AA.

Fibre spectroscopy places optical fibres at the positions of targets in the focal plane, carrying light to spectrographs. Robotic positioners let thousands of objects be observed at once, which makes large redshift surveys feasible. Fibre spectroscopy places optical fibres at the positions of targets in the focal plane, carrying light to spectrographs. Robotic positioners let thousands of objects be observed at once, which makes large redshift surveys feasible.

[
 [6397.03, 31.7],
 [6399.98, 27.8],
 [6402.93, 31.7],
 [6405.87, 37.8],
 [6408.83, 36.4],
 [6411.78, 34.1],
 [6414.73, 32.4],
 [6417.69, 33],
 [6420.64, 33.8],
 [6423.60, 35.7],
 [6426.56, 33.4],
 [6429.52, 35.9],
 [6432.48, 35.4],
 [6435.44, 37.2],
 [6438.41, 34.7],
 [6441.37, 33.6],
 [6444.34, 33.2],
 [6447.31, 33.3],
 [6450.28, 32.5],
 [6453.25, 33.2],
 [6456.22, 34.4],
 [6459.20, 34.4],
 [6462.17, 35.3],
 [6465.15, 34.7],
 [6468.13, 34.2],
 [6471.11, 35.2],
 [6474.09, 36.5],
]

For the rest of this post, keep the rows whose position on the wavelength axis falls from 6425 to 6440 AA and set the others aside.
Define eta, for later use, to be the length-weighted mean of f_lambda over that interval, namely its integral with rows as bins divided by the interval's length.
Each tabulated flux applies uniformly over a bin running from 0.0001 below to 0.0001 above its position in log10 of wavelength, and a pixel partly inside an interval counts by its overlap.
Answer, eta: 35.3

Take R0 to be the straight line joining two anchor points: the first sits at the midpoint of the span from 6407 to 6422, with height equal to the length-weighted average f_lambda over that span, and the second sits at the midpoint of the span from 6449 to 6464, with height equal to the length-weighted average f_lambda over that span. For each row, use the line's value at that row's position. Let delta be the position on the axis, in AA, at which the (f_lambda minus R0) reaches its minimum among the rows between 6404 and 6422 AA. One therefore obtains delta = 6414.73 AA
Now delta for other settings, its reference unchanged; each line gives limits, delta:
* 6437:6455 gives 6450.28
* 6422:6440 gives 6426.56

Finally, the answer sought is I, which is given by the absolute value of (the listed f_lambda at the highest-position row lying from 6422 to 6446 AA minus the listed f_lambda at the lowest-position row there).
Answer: 2.50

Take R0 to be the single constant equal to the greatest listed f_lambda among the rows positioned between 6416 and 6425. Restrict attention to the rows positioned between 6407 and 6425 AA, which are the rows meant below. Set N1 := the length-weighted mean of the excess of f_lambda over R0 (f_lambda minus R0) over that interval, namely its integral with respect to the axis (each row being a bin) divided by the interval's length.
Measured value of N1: -1.4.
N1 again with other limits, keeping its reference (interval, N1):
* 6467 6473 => -0.8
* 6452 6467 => -1.3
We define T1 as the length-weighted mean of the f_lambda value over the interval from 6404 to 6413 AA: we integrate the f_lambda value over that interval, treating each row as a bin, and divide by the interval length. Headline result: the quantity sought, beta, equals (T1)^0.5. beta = 6.00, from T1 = 36.0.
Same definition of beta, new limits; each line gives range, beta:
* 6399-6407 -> 5.70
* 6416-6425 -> 5.84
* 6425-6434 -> 5.91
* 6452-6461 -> 5.84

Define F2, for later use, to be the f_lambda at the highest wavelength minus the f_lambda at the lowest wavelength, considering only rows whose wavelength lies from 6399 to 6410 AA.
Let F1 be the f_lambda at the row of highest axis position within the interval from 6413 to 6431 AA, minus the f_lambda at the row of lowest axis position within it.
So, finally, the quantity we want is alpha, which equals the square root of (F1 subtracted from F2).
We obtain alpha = 2.26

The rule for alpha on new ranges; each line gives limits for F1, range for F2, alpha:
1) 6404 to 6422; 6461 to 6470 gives 1.70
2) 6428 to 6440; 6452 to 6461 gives 1.55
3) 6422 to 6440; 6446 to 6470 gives 1.38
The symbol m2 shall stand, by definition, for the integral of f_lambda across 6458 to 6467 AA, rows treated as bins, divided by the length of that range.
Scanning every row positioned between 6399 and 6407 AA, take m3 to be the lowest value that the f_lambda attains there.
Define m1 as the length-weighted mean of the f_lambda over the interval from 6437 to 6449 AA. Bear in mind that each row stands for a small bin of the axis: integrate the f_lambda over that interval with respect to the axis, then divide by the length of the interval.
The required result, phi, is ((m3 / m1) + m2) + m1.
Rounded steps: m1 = 33.7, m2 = 34.8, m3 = 27.8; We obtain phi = 69.3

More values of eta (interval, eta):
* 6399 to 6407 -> 32.5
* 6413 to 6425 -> 33.7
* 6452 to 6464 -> 34.4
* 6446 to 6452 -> 32.9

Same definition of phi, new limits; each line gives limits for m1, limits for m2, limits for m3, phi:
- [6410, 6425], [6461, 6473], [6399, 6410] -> 69.6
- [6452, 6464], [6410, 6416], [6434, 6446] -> 68.8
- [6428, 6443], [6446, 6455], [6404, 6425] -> 69.3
